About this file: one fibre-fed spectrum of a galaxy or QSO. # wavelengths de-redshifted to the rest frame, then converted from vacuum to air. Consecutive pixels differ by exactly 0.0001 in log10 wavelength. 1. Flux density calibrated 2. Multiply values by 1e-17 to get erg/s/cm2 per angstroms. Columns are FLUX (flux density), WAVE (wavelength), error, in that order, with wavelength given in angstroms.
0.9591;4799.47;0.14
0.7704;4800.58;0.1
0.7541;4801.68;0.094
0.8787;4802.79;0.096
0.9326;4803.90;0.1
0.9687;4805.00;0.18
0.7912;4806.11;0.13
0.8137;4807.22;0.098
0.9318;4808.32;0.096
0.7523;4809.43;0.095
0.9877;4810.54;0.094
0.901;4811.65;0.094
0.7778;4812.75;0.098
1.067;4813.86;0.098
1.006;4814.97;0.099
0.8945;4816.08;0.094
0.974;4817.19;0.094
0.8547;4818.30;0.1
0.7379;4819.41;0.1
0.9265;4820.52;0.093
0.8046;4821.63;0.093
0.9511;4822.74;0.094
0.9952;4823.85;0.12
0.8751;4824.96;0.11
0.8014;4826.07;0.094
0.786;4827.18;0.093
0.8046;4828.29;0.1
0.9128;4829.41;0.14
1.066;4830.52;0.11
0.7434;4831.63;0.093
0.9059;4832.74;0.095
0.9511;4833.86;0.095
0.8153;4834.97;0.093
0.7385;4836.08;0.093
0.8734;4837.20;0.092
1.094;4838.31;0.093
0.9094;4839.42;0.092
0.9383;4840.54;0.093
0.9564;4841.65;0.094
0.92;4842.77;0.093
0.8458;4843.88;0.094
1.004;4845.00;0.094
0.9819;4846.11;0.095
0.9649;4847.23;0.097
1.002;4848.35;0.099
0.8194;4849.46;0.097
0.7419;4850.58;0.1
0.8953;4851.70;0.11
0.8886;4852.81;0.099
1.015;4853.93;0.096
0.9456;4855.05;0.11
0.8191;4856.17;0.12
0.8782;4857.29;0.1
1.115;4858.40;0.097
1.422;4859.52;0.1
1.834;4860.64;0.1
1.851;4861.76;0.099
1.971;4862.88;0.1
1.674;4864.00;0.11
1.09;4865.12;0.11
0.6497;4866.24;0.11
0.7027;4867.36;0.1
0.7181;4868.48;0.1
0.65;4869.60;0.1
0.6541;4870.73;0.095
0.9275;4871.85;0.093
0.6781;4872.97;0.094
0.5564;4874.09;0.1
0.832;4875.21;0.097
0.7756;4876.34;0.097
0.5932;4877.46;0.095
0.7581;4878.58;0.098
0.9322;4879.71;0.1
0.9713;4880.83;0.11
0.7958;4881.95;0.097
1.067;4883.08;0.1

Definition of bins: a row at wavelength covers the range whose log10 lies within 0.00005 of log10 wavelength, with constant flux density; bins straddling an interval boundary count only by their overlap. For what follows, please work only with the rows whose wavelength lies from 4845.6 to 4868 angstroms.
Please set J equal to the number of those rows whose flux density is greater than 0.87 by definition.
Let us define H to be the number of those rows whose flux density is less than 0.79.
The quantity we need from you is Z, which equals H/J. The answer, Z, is 0.20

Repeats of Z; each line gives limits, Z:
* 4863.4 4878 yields 3.00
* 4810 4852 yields 0.24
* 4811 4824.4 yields 0.25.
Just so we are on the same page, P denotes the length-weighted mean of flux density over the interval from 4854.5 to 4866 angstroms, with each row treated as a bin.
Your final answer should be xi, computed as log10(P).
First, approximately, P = 1.34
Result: 0.127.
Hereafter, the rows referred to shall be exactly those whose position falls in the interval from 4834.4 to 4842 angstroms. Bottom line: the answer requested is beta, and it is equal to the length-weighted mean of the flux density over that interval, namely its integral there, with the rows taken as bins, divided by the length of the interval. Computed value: 0.90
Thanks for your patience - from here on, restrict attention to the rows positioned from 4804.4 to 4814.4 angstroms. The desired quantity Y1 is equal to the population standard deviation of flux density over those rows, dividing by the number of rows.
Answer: 0.103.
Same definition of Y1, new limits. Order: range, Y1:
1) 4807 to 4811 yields 0.093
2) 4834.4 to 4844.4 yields 0.094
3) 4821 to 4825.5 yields 0.073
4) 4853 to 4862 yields 0.391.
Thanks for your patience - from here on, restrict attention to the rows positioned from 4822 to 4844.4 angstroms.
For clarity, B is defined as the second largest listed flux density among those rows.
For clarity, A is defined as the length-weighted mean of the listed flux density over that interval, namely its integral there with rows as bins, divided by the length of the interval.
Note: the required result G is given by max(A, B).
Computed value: 1.07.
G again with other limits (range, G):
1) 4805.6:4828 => 1.01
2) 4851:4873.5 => 1.85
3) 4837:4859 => 1.09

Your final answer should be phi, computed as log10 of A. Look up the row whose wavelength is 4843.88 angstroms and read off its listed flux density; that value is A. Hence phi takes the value -0.07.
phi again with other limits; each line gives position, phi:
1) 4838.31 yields 0.04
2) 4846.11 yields -0.01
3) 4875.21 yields -0.08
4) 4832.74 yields -0.04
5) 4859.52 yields 0.15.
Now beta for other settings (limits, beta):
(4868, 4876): 0.72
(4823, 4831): 0.89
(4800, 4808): 0.85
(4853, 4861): 1.12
